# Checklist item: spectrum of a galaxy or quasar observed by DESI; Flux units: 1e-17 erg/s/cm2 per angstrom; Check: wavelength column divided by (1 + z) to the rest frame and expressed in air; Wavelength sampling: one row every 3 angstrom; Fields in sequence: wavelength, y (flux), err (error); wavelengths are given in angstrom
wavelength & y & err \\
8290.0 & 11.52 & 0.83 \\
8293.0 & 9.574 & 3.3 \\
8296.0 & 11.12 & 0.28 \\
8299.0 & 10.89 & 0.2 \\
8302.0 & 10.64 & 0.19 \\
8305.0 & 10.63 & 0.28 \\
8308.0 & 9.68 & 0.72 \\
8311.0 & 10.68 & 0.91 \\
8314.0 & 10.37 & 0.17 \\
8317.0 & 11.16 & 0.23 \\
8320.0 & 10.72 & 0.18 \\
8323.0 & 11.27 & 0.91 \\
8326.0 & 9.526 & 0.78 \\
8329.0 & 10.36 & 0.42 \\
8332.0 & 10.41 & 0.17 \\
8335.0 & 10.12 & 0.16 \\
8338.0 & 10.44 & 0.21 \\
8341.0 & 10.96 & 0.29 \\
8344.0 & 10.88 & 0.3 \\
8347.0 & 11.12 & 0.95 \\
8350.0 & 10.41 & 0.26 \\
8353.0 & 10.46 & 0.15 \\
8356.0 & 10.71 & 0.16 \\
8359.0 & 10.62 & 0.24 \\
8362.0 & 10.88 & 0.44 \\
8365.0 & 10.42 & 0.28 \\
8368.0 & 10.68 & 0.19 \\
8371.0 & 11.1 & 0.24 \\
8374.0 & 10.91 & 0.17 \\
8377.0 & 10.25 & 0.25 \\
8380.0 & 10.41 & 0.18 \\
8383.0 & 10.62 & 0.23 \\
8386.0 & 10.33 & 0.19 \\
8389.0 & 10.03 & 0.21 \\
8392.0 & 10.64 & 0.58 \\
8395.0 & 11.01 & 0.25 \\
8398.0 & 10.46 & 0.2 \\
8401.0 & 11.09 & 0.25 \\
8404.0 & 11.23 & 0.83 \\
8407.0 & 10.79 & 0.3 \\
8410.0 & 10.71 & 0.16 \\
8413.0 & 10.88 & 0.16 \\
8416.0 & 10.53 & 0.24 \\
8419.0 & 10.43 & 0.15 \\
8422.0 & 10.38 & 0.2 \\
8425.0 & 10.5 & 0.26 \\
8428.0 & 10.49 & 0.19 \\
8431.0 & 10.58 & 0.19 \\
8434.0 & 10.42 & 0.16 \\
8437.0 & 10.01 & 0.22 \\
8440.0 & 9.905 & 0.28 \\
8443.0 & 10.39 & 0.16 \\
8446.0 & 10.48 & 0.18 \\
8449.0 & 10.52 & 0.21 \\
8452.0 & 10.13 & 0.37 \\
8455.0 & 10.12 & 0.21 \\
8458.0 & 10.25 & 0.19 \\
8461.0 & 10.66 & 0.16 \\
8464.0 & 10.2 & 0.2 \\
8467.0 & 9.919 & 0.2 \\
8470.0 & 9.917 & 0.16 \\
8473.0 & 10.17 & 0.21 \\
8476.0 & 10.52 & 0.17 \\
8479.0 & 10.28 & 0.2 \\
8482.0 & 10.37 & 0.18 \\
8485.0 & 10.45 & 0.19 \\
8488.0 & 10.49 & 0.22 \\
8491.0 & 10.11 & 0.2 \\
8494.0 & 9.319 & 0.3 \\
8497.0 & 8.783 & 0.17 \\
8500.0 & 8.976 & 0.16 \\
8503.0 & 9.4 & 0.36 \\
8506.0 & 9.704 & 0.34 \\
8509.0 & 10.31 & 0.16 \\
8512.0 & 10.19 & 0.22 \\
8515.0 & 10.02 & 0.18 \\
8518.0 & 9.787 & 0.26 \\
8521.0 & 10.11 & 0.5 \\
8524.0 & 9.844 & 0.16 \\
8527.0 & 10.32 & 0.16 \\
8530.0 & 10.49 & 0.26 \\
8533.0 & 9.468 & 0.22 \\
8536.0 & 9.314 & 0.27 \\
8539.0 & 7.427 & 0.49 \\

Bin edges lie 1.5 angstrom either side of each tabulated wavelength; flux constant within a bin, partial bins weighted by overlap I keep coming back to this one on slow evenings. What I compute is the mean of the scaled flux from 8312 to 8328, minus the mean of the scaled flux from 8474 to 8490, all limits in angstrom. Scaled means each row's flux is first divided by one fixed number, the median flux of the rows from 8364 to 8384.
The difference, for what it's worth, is 0.02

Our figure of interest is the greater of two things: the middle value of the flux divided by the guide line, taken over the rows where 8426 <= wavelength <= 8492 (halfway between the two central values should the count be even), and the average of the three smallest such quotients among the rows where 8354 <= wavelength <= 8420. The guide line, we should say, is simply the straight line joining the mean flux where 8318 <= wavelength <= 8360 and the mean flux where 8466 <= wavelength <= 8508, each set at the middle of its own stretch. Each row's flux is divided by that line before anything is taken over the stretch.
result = 1.029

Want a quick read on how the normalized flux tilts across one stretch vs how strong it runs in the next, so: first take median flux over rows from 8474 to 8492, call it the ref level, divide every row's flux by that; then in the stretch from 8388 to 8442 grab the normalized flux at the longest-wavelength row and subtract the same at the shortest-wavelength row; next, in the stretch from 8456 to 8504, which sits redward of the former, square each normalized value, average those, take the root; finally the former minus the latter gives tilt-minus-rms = -0.97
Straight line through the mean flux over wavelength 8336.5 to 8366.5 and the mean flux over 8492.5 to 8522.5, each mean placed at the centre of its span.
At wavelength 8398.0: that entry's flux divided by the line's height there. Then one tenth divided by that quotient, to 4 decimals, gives 0.0993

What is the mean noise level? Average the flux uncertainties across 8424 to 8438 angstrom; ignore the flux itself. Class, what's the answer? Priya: 0.20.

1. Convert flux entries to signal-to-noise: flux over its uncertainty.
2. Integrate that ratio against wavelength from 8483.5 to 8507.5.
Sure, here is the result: 1040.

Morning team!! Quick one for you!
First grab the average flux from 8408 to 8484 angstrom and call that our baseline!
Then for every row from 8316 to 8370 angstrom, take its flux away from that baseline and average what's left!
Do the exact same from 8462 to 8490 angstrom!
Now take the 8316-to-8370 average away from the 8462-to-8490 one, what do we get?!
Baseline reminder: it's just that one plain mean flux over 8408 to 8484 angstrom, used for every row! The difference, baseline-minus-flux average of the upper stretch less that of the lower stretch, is 0.36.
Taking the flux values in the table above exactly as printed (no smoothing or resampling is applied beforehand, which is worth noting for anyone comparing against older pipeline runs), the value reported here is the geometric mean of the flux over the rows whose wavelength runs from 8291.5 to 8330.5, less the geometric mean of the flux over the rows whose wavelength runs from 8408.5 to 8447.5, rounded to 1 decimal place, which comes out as 0.1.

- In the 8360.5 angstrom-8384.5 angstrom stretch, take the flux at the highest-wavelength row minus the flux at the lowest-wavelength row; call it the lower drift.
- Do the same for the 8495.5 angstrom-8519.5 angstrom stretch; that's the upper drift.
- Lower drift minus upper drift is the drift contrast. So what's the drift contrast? -1.3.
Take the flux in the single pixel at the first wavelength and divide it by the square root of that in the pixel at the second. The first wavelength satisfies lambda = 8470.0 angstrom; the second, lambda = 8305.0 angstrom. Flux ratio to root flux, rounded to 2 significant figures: 3.0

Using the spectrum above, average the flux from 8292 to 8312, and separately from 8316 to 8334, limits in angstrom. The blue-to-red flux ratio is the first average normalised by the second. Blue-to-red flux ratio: 0.99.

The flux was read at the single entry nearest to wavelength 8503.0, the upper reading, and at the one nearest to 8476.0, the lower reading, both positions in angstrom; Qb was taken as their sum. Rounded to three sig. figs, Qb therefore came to 19.9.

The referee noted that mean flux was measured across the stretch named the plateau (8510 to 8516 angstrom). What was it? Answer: 10.1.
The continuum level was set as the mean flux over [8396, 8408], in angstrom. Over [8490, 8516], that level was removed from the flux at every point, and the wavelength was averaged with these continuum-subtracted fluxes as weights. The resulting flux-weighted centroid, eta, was 8501.4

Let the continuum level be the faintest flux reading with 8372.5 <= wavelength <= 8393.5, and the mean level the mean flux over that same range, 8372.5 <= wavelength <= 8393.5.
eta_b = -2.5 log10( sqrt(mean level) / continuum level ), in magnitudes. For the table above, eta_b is 1.23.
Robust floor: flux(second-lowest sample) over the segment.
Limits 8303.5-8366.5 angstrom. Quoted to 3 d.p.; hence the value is 9.680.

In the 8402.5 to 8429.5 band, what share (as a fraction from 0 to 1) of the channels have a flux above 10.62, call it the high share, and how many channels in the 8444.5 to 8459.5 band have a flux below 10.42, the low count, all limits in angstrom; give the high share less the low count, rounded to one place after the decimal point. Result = -2.6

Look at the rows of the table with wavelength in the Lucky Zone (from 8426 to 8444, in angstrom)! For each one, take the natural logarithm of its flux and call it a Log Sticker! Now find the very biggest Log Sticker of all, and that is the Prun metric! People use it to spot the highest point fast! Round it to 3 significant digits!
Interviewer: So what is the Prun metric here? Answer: 2.36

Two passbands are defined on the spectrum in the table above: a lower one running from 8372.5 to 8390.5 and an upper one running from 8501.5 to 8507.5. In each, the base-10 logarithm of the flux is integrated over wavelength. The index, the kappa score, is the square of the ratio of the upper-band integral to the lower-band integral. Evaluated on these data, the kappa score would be 0.10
